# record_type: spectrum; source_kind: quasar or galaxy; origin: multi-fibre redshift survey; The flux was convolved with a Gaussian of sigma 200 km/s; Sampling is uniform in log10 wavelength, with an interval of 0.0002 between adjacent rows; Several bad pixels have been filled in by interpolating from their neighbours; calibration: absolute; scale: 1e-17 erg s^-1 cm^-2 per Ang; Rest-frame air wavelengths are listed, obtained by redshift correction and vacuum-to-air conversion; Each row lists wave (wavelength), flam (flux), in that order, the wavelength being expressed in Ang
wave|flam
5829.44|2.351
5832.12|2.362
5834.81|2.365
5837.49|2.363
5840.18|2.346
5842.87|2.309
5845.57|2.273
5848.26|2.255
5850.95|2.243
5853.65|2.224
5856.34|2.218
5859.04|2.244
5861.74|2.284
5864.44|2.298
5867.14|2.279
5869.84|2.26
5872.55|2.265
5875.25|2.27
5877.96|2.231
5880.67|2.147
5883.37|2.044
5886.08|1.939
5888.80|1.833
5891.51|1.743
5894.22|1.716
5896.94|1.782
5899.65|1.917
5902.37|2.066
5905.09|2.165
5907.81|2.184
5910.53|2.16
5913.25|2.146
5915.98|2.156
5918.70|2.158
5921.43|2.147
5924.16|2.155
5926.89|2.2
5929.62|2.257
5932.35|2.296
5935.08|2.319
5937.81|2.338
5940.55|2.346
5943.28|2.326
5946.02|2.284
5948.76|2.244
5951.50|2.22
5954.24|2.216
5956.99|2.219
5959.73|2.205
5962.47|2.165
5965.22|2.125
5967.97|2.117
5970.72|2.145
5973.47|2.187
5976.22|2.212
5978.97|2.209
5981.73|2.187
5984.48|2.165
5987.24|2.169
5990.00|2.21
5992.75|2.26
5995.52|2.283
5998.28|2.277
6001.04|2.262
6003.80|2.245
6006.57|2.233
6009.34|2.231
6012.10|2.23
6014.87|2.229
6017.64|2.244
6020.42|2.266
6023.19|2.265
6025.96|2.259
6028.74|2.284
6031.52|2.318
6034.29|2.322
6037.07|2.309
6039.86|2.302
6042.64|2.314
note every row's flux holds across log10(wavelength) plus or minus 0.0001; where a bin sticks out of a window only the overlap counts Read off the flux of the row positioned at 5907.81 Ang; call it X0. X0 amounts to 2.184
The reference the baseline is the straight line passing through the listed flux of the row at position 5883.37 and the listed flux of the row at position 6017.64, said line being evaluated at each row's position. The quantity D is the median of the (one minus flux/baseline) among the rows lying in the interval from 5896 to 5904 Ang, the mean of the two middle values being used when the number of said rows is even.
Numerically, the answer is 0.07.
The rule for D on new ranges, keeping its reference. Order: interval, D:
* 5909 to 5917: -0.03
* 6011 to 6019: 0.00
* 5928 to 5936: -0.08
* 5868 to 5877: -0.12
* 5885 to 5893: 0.11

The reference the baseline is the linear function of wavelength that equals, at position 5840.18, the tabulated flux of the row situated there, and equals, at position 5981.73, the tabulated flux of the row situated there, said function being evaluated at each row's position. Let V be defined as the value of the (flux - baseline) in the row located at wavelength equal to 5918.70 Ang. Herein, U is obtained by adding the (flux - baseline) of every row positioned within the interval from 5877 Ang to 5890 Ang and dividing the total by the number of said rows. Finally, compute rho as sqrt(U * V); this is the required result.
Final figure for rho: 0.16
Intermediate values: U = -0.26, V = -0.10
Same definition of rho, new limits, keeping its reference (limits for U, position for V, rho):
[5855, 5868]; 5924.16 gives 0.07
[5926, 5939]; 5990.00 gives 0.04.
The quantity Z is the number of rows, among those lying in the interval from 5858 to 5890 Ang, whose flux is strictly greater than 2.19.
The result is 8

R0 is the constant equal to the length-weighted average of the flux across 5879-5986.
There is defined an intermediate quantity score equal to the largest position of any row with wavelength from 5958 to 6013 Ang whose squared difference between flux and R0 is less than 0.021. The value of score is 6012.10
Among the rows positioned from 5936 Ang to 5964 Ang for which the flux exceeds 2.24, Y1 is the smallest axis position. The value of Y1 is 5937.81 Ang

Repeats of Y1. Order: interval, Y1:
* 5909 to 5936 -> 5929.62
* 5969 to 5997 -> 5992.75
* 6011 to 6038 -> 6017.64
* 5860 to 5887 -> 5861.74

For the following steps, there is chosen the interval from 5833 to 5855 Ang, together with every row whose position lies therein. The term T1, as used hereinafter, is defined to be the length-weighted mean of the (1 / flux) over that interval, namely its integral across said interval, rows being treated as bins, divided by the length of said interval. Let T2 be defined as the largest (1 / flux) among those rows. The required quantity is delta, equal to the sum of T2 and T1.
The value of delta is 0.88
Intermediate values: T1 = 0.435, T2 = 0.450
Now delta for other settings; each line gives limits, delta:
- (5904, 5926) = 0.93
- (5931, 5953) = 0.89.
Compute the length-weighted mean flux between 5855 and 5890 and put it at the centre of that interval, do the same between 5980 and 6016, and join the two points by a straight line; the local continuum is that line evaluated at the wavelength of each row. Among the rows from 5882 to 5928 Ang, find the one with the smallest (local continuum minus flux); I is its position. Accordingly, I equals 5926.89 Ang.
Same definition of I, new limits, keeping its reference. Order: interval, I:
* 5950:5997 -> 5995.52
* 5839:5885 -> 5840.18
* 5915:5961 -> 5940.55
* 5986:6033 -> 6031.52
